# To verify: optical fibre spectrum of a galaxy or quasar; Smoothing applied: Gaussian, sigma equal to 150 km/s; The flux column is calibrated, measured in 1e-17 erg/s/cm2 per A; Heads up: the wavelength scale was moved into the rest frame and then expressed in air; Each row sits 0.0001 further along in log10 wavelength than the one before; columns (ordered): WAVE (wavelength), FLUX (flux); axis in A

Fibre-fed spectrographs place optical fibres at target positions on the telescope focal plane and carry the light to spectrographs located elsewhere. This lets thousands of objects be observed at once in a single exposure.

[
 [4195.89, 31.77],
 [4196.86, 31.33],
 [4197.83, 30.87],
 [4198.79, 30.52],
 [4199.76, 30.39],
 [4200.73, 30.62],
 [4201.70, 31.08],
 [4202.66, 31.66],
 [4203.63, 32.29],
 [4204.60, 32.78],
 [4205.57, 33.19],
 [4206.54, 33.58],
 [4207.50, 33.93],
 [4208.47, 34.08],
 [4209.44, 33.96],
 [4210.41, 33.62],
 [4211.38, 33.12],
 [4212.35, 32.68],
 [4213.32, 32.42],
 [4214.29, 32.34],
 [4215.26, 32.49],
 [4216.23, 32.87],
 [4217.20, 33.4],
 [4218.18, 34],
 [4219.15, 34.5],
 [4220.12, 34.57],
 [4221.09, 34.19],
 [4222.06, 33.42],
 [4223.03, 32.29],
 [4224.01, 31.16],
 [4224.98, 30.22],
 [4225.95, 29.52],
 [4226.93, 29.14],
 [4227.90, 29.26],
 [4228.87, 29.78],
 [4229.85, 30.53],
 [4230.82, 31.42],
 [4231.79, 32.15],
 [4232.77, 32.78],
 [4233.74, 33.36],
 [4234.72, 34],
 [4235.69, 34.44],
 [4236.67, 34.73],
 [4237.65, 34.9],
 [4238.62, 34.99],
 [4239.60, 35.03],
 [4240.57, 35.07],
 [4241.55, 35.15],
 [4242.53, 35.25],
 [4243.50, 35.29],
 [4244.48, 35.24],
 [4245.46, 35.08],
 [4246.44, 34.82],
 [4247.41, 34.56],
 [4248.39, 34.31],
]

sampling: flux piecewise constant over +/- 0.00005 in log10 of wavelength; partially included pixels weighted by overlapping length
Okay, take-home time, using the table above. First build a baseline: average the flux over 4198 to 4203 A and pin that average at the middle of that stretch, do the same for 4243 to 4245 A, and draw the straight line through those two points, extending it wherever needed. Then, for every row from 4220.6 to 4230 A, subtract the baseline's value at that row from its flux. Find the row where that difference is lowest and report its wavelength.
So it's 4226.93 A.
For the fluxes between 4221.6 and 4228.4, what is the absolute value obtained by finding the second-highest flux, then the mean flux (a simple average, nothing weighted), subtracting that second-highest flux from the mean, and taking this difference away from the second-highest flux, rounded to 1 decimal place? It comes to 33.9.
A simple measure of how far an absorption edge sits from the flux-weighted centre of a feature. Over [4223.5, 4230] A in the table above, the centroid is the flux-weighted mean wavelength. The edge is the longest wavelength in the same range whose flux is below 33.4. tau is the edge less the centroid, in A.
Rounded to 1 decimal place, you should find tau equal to 2.9 A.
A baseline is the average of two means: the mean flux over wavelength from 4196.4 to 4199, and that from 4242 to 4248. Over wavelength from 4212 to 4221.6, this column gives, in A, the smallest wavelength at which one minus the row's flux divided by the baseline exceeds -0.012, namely 4212.35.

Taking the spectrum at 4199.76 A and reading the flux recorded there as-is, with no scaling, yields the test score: 30.39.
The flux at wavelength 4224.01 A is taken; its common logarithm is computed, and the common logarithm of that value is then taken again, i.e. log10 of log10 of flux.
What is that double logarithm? 0.174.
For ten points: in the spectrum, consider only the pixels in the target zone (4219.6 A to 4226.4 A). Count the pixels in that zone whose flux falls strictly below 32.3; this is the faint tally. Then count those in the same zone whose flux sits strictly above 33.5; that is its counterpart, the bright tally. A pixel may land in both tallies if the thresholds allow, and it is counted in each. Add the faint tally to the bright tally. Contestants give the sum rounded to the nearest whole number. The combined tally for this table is 6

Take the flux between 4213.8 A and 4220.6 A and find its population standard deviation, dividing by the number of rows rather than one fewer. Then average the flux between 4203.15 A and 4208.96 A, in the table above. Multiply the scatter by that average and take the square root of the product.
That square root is 5.3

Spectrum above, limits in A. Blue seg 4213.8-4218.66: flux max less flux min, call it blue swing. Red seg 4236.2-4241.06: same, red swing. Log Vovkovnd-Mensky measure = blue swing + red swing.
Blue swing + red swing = 2.0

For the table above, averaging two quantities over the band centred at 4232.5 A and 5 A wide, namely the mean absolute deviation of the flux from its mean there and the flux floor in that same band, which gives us 16.1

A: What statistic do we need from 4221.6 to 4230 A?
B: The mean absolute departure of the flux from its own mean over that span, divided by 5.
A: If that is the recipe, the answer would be 0.23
